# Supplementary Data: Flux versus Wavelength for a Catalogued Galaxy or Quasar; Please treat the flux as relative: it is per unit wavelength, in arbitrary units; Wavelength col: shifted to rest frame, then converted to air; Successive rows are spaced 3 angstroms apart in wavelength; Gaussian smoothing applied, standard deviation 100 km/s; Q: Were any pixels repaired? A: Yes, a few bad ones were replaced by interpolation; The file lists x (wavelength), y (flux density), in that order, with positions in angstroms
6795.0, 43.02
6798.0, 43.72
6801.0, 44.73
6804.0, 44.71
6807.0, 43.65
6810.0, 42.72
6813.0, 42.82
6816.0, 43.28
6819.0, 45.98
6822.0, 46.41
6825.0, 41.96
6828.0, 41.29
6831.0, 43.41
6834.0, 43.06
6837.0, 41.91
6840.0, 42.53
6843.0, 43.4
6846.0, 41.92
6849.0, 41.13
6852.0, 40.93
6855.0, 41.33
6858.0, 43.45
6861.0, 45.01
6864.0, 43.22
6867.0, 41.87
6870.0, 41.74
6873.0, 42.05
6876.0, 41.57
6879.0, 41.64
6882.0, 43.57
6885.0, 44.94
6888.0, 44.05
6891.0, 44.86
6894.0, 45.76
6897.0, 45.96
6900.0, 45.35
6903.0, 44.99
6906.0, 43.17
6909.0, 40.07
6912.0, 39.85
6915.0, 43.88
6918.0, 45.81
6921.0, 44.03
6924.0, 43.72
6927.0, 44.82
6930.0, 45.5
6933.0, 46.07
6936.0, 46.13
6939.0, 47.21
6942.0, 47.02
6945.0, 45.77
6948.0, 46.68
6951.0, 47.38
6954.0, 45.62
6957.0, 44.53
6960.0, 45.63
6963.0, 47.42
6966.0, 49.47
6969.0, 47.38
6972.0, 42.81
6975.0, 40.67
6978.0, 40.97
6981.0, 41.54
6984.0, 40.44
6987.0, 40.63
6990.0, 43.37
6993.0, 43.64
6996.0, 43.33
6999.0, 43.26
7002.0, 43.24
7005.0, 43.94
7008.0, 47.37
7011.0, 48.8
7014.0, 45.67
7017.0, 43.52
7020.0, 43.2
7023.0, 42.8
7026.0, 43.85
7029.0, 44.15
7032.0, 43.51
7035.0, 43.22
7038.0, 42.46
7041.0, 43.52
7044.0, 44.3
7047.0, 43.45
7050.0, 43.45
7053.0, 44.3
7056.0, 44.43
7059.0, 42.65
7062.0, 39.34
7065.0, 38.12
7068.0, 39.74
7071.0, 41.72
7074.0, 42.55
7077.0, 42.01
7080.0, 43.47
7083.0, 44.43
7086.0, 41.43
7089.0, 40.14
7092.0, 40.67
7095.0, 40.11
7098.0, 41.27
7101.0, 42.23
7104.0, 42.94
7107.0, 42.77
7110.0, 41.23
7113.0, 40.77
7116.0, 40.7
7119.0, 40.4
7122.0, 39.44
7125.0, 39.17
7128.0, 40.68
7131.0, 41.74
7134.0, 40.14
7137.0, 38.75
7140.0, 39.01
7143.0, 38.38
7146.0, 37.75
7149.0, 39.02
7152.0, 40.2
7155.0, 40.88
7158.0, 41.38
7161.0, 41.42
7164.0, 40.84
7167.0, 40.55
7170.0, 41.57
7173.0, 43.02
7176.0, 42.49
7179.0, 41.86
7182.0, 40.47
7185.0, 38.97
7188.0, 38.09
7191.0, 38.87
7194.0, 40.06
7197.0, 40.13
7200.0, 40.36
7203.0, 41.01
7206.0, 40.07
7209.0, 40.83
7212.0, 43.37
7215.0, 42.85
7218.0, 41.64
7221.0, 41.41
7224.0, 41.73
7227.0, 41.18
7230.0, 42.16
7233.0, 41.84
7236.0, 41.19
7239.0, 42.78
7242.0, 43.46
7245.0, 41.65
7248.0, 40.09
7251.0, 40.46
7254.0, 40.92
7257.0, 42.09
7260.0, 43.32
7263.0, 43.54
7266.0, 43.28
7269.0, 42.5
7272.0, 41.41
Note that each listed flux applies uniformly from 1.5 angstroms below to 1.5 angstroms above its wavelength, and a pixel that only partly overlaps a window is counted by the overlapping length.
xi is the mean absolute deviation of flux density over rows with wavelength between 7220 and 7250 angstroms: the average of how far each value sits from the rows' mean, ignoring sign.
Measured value 0.6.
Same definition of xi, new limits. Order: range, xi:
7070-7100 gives 1.1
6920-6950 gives 0.9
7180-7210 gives 0.7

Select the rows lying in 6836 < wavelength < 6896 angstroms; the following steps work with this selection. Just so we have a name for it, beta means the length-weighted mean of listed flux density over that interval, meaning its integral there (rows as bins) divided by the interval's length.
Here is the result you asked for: 42.9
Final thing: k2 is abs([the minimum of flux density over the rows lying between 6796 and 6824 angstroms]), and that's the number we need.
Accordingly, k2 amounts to 42.7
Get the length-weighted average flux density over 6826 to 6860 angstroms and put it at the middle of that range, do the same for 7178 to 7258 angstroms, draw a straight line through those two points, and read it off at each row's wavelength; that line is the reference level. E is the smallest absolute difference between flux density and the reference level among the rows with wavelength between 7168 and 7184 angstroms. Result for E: 0.3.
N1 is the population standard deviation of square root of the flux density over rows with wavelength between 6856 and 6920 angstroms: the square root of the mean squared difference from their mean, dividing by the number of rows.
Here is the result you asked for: 0.14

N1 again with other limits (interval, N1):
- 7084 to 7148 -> 0.11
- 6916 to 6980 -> 0.16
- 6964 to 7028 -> 0.19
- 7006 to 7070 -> 0.18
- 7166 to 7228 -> 0.11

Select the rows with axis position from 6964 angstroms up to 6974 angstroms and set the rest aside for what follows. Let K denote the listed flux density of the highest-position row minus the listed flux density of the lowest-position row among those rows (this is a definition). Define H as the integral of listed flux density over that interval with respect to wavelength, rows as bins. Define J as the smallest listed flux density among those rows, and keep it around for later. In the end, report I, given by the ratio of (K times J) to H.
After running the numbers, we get -0.6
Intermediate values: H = 463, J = 42.81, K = -7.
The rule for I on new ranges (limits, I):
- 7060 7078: 0.1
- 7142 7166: 0.1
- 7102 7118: -0.1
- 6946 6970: 0.0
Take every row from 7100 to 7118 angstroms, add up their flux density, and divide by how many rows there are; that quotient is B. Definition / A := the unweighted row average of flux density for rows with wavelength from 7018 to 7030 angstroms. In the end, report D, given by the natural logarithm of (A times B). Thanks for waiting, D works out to 7.51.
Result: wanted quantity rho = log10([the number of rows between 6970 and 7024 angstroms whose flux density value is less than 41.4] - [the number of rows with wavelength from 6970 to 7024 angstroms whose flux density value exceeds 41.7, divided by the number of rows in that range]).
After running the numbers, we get 0.5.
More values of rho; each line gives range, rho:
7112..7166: 1.2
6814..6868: 0.5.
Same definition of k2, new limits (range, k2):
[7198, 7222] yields 40.1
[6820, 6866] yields 40.9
